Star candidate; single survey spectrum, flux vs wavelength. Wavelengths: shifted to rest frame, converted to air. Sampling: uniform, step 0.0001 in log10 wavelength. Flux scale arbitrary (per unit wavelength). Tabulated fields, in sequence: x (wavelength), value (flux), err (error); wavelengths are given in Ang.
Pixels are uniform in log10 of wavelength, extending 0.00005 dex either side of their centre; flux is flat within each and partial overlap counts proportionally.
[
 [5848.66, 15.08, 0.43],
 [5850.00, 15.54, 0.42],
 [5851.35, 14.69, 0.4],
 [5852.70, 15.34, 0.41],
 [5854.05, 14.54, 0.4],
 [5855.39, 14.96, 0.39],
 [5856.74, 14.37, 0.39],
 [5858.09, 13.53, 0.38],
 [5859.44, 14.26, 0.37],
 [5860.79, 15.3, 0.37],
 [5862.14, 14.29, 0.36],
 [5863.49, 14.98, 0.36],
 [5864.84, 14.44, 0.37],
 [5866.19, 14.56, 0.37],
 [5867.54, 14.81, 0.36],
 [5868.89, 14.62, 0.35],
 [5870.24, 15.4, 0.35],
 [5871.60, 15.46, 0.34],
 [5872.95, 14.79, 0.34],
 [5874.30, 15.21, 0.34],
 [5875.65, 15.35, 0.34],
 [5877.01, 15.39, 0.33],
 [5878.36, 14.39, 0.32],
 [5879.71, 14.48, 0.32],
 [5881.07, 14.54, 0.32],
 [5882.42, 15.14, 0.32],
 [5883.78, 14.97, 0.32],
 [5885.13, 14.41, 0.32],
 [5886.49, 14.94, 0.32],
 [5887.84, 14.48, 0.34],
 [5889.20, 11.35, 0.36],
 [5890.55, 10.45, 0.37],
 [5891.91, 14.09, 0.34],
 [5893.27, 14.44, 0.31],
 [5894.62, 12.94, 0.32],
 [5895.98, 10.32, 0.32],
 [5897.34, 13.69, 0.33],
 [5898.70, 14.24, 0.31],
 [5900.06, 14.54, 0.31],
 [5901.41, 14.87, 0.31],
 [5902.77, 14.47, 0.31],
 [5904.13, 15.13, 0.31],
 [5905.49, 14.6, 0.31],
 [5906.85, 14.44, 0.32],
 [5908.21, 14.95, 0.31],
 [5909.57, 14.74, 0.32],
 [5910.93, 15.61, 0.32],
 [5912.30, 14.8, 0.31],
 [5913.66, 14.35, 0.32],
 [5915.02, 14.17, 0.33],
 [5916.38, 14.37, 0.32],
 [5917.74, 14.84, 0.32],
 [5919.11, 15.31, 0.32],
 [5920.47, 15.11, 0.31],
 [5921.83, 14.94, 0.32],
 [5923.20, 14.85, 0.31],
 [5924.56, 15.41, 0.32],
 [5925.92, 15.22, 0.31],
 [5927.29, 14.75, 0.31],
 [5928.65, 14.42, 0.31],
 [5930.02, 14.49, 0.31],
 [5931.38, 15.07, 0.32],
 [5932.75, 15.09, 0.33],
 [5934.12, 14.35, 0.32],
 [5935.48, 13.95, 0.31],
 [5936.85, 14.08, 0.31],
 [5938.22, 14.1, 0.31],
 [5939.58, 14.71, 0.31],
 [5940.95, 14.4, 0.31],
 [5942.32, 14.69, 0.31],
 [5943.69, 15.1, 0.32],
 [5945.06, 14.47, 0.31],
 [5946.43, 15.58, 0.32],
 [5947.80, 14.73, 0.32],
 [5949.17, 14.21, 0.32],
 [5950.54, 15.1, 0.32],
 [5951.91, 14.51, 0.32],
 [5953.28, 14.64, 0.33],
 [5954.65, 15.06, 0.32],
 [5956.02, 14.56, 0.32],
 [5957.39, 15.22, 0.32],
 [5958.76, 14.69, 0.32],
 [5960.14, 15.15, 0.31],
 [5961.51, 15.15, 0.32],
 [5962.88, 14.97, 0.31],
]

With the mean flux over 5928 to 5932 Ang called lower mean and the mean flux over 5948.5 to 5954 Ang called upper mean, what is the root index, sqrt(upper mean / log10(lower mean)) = 3.54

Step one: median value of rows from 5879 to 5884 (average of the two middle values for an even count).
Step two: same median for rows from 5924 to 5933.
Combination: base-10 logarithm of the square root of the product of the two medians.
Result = 1.17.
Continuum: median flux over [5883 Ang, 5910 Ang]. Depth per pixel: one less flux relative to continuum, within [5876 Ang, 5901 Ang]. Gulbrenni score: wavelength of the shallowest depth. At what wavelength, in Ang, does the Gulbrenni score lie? 5877.01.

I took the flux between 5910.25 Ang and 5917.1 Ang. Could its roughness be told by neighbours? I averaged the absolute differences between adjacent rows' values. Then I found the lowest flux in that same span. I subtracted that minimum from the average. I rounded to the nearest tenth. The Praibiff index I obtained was -13.8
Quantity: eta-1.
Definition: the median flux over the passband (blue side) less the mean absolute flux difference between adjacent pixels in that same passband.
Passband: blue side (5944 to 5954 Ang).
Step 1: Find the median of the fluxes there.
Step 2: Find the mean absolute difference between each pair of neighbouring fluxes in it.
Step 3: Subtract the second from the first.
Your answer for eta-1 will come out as 14.0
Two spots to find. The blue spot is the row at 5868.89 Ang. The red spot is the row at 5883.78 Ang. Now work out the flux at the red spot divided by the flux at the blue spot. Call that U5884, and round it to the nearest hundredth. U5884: 1.02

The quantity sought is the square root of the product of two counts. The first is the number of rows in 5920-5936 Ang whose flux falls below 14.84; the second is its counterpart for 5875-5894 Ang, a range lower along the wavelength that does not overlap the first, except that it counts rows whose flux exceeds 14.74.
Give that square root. 5.0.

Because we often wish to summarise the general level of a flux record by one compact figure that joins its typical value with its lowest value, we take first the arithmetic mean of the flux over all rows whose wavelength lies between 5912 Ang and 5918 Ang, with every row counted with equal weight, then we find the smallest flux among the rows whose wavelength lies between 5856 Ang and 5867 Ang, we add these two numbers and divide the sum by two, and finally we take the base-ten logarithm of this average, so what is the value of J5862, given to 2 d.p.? 1.15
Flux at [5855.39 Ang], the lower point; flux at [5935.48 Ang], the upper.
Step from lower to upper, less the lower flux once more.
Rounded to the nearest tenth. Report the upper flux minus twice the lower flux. -16.0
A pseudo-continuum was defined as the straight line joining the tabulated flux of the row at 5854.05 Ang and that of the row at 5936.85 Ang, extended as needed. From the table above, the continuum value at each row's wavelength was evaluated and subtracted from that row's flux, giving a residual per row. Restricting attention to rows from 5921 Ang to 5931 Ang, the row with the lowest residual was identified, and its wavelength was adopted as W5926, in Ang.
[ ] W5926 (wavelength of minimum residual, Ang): 5928.65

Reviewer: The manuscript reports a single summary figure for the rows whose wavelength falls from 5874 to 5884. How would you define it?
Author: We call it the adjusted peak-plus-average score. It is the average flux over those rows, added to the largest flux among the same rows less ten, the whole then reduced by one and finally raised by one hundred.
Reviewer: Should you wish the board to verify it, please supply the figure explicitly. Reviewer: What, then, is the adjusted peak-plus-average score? 119.3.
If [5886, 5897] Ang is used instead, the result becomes 116.8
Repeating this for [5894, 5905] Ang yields 117.9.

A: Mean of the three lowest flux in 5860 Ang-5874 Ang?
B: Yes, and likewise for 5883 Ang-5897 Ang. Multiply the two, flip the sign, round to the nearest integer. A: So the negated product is -154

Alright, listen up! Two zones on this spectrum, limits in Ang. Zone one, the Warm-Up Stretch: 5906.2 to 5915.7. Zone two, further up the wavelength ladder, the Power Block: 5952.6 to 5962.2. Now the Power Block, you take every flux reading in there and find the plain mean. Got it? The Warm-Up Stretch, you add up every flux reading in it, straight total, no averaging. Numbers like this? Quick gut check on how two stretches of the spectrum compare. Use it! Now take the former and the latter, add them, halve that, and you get 59.0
